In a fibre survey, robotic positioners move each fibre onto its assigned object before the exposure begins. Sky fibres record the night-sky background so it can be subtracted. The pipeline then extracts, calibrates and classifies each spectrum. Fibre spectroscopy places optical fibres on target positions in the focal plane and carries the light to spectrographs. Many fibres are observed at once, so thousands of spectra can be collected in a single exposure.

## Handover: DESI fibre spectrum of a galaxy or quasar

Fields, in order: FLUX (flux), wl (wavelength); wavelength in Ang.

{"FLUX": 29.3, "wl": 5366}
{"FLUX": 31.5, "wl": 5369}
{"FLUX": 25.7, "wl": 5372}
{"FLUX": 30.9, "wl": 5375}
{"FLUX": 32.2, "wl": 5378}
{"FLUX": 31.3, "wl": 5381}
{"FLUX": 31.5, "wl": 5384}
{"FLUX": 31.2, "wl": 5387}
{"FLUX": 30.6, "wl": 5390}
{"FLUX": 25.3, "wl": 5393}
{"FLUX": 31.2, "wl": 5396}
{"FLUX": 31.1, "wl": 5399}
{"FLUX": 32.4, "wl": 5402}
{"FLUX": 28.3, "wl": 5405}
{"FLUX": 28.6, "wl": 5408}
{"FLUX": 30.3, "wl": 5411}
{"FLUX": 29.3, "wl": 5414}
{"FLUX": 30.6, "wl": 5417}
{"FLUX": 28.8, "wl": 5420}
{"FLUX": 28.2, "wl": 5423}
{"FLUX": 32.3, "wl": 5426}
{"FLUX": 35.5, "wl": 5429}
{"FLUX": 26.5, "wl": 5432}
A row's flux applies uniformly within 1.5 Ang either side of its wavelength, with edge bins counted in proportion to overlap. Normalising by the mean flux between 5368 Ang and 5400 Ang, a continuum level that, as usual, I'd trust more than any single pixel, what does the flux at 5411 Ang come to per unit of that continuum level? 1.00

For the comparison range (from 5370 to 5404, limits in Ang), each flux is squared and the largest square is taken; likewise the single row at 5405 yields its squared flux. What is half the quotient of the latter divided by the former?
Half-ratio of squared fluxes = 0.38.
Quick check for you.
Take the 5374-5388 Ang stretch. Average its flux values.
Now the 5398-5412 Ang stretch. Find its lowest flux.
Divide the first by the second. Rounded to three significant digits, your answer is 1.11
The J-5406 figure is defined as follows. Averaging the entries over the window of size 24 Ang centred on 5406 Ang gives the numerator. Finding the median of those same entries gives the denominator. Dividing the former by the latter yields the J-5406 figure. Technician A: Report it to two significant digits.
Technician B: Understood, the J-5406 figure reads 0.99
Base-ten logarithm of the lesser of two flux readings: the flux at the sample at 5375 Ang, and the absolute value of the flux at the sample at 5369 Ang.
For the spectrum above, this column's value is 1.49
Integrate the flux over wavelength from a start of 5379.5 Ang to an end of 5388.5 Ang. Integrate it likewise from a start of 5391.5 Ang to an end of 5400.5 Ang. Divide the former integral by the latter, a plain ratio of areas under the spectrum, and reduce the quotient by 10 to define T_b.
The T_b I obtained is -8.93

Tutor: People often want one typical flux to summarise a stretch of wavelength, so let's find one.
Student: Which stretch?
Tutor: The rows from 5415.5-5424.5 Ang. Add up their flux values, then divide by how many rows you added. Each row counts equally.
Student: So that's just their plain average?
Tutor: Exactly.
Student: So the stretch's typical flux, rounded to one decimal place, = 29.2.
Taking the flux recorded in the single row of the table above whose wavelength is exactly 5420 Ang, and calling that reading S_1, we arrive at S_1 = 28.8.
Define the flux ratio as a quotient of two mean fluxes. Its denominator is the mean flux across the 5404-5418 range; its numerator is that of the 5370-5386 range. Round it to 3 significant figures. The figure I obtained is 1.03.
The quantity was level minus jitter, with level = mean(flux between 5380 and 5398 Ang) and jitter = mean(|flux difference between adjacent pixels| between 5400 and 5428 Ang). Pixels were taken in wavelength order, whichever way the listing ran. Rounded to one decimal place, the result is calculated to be 28.3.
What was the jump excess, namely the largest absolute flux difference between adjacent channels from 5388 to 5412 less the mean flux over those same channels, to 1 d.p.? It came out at -23.8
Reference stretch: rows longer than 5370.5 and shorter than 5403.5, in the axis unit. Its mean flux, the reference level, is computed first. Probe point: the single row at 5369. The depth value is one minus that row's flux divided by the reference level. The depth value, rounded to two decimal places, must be -0.04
